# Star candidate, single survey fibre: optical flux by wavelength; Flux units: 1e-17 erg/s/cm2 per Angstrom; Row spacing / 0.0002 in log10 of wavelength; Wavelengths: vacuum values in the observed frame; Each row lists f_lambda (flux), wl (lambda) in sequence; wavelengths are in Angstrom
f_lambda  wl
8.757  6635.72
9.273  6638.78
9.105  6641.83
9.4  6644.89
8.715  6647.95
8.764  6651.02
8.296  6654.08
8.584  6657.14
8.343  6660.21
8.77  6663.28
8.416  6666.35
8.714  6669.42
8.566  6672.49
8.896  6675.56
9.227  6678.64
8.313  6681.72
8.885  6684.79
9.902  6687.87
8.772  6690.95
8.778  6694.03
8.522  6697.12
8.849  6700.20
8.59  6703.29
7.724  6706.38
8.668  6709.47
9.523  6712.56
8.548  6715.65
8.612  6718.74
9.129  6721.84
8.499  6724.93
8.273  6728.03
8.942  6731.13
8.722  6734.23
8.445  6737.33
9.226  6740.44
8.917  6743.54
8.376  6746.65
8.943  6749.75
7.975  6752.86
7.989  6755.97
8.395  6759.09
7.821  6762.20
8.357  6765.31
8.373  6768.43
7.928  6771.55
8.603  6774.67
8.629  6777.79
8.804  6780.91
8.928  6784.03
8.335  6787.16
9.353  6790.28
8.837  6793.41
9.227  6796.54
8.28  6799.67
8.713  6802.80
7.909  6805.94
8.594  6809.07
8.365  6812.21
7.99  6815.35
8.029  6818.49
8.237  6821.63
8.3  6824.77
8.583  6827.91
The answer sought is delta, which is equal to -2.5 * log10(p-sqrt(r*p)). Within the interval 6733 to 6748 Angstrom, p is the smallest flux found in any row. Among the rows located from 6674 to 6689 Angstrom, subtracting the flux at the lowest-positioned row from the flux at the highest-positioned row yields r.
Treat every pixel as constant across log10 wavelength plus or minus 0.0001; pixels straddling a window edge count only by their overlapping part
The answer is -1.85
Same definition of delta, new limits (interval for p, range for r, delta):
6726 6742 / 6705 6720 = -1.86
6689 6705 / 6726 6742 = -1.88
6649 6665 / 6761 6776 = -1.90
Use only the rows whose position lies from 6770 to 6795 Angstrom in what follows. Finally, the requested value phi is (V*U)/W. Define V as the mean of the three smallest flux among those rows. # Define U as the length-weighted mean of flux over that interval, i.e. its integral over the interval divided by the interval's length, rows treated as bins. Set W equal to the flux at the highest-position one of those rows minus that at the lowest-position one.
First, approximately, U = 8.68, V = 8.29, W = 0.91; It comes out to 79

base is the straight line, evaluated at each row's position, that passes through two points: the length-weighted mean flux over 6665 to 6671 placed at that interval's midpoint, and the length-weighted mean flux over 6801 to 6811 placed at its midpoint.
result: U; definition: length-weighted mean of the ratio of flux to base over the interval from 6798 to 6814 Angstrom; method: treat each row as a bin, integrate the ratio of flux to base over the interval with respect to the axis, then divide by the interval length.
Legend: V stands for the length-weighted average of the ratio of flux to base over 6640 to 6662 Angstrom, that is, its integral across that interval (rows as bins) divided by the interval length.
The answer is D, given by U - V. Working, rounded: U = 1.00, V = 1.02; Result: -0.022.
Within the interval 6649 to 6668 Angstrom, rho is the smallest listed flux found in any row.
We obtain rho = 8.296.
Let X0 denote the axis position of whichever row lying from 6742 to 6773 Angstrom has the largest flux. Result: 6749.75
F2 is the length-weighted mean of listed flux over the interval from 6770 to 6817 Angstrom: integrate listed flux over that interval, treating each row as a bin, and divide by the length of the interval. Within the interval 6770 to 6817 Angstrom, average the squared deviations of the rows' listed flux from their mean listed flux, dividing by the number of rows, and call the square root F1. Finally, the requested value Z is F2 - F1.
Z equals 8.14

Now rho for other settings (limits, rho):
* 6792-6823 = 7.909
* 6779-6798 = 8.335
